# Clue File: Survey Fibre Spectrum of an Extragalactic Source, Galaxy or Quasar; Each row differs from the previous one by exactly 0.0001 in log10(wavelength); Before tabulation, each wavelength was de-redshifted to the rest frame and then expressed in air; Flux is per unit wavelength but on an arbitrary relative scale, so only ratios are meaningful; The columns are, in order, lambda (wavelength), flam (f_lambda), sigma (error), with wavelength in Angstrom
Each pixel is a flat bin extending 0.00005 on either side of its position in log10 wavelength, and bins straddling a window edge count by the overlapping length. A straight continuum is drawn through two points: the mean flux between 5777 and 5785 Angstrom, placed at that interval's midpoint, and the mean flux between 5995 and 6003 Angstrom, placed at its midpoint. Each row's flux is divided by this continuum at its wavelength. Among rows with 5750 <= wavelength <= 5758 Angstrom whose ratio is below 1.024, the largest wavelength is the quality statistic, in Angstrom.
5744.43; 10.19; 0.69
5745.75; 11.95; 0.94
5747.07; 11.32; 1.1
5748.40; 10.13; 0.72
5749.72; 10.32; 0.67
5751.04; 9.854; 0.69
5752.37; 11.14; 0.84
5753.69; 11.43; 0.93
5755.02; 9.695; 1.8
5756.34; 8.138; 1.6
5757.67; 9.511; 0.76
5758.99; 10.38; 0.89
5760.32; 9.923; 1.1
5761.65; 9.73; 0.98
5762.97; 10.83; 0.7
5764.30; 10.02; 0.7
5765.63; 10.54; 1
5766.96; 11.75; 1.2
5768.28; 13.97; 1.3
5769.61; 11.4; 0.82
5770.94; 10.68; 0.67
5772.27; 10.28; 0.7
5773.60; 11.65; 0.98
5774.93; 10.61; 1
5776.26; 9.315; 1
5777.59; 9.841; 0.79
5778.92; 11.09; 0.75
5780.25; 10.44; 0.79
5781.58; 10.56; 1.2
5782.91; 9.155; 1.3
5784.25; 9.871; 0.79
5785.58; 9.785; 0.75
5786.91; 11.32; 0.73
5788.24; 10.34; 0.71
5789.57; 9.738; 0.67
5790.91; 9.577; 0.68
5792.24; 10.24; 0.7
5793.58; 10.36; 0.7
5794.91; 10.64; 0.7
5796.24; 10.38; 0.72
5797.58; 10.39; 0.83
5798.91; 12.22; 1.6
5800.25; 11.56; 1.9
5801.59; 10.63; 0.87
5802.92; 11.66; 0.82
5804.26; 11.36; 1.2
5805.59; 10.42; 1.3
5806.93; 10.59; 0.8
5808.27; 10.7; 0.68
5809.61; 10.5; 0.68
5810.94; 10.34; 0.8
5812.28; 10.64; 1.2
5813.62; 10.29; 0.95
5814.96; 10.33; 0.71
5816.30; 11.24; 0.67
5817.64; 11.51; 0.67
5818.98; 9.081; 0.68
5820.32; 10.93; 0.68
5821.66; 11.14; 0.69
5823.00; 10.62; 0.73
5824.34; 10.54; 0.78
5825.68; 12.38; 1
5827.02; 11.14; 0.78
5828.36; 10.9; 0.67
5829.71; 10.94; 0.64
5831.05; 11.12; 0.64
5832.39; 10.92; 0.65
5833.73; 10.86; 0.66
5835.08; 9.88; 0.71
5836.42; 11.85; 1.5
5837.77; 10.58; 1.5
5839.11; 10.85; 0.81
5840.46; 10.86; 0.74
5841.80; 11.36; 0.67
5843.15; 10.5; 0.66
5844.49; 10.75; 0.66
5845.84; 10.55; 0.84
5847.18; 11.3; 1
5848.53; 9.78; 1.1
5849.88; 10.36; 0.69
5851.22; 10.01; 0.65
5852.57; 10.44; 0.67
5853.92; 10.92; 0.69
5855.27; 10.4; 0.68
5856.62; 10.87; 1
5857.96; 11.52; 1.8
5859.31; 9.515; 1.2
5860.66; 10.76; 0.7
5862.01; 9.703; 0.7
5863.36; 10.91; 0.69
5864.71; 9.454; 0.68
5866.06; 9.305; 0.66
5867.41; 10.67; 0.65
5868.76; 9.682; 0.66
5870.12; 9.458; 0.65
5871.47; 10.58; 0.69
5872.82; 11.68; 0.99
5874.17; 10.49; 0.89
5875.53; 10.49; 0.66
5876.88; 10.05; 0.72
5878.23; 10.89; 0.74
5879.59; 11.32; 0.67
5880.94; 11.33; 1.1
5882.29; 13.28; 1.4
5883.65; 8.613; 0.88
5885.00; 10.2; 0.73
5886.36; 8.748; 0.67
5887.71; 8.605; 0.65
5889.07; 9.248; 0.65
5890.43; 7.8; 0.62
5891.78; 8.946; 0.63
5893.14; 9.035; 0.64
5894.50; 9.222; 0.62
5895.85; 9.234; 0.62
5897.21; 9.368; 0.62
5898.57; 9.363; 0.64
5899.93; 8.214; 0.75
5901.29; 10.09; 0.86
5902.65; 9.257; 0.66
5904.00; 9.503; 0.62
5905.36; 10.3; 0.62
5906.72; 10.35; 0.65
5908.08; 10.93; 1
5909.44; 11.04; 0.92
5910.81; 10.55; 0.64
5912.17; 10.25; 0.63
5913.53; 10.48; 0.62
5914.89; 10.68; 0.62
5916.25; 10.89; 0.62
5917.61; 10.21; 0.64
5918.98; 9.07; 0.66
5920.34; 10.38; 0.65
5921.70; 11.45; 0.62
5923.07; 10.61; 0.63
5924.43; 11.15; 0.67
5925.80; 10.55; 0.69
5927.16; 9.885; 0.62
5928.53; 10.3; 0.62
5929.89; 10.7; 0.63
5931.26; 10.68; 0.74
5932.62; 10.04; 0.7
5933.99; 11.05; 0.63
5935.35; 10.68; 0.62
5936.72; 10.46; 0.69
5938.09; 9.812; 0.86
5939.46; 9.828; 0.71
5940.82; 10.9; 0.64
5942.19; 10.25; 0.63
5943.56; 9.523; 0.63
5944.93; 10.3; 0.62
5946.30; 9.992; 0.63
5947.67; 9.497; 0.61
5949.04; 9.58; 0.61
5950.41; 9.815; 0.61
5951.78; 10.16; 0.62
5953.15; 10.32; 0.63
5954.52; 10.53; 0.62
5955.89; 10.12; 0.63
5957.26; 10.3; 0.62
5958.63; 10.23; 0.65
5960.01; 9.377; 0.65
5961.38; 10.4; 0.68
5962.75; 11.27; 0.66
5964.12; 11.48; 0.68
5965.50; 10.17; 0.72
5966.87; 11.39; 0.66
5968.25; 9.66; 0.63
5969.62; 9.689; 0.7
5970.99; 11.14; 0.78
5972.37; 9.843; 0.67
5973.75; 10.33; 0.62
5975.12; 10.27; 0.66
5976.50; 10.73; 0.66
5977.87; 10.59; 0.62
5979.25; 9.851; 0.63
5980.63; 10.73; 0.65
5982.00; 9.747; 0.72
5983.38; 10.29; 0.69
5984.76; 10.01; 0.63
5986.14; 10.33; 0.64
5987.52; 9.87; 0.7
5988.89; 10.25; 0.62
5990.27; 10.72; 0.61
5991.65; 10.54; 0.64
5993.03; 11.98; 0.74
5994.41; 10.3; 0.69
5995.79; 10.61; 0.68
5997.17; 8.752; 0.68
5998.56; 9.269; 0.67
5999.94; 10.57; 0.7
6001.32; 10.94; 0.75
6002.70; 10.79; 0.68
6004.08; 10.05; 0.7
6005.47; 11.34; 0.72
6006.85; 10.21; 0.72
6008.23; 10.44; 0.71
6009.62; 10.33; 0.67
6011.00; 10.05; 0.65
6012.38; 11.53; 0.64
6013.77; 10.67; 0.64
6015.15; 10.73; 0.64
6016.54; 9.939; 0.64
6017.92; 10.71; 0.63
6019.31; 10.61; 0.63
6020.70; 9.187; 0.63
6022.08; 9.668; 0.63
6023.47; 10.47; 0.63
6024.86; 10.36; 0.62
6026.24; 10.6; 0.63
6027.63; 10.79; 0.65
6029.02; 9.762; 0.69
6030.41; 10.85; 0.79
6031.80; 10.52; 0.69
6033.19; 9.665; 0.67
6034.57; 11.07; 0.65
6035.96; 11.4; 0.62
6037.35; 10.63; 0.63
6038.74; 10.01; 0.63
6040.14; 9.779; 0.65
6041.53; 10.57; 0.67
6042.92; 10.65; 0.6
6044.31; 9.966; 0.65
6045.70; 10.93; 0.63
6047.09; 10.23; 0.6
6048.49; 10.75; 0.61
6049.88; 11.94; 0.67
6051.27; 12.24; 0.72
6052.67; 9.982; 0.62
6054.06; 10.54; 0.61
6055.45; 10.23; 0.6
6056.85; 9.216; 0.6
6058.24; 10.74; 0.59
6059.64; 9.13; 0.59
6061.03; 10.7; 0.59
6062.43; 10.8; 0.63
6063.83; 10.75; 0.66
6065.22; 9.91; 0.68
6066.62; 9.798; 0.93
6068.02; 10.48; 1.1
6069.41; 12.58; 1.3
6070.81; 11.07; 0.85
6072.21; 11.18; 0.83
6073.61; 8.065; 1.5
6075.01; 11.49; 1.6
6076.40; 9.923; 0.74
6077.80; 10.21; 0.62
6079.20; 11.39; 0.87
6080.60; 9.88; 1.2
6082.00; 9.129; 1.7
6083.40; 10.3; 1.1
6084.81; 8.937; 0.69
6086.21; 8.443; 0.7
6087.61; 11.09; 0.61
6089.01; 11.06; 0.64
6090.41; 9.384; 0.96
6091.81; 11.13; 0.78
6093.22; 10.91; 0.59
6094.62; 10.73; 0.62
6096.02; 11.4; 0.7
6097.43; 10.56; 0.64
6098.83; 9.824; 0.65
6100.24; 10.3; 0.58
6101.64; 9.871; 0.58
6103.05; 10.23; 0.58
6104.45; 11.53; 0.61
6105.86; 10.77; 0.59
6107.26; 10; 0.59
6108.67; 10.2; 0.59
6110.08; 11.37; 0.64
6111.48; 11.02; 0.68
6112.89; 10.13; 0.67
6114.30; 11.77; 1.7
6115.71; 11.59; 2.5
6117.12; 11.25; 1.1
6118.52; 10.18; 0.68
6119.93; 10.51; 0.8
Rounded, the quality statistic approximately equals 5757.67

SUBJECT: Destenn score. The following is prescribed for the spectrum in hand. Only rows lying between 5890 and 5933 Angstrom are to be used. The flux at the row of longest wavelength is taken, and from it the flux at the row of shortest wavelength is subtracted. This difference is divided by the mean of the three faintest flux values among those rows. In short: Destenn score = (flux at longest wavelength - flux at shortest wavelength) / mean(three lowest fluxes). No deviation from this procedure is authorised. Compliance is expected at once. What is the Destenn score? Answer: 0.27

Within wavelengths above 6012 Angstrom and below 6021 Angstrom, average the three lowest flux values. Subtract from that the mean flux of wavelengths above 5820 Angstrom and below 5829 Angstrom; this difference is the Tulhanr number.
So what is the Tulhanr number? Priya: -1.2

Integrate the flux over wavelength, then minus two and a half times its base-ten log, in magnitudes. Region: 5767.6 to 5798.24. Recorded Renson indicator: -6.269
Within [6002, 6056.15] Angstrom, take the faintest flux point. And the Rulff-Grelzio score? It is 9.187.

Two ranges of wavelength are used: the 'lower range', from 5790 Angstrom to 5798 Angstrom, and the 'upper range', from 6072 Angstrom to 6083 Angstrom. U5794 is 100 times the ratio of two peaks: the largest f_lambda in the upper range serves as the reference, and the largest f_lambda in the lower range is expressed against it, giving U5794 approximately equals 93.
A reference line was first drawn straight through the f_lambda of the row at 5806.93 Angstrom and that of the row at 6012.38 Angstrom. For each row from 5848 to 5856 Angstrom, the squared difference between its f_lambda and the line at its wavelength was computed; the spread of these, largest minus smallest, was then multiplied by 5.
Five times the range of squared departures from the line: 4.9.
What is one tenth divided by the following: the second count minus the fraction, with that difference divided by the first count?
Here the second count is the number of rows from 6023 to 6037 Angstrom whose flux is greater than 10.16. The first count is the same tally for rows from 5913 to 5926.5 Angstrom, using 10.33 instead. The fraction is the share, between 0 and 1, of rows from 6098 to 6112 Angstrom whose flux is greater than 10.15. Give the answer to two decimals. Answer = 0.11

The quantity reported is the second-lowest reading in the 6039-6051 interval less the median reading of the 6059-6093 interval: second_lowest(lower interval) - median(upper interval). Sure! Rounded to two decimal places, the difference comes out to -0.42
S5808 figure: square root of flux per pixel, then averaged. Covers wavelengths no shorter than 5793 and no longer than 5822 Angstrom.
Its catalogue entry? 3.28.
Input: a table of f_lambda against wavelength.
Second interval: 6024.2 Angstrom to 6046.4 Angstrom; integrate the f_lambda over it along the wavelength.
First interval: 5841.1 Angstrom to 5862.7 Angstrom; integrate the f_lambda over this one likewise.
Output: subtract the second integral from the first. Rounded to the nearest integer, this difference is -5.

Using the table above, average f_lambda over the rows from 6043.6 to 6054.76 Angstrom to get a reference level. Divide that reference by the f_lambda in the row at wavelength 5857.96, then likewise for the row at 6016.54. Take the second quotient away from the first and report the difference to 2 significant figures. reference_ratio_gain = -0.15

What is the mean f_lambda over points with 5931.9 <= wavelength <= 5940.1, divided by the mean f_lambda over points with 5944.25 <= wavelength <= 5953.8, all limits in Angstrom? 1.04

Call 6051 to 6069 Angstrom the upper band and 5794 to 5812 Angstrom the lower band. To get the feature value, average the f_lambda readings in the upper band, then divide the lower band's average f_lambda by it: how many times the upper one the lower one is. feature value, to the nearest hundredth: 1.05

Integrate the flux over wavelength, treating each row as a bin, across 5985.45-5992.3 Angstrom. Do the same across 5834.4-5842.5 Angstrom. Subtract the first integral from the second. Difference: 17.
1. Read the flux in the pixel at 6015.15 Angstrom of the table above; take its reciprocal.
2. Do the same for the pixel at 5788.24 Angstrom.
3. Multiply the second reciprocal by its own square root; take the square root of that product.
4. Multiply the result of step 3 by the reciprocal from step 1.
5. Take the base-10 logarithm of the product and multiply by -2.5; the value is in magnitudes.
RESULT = 4.48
